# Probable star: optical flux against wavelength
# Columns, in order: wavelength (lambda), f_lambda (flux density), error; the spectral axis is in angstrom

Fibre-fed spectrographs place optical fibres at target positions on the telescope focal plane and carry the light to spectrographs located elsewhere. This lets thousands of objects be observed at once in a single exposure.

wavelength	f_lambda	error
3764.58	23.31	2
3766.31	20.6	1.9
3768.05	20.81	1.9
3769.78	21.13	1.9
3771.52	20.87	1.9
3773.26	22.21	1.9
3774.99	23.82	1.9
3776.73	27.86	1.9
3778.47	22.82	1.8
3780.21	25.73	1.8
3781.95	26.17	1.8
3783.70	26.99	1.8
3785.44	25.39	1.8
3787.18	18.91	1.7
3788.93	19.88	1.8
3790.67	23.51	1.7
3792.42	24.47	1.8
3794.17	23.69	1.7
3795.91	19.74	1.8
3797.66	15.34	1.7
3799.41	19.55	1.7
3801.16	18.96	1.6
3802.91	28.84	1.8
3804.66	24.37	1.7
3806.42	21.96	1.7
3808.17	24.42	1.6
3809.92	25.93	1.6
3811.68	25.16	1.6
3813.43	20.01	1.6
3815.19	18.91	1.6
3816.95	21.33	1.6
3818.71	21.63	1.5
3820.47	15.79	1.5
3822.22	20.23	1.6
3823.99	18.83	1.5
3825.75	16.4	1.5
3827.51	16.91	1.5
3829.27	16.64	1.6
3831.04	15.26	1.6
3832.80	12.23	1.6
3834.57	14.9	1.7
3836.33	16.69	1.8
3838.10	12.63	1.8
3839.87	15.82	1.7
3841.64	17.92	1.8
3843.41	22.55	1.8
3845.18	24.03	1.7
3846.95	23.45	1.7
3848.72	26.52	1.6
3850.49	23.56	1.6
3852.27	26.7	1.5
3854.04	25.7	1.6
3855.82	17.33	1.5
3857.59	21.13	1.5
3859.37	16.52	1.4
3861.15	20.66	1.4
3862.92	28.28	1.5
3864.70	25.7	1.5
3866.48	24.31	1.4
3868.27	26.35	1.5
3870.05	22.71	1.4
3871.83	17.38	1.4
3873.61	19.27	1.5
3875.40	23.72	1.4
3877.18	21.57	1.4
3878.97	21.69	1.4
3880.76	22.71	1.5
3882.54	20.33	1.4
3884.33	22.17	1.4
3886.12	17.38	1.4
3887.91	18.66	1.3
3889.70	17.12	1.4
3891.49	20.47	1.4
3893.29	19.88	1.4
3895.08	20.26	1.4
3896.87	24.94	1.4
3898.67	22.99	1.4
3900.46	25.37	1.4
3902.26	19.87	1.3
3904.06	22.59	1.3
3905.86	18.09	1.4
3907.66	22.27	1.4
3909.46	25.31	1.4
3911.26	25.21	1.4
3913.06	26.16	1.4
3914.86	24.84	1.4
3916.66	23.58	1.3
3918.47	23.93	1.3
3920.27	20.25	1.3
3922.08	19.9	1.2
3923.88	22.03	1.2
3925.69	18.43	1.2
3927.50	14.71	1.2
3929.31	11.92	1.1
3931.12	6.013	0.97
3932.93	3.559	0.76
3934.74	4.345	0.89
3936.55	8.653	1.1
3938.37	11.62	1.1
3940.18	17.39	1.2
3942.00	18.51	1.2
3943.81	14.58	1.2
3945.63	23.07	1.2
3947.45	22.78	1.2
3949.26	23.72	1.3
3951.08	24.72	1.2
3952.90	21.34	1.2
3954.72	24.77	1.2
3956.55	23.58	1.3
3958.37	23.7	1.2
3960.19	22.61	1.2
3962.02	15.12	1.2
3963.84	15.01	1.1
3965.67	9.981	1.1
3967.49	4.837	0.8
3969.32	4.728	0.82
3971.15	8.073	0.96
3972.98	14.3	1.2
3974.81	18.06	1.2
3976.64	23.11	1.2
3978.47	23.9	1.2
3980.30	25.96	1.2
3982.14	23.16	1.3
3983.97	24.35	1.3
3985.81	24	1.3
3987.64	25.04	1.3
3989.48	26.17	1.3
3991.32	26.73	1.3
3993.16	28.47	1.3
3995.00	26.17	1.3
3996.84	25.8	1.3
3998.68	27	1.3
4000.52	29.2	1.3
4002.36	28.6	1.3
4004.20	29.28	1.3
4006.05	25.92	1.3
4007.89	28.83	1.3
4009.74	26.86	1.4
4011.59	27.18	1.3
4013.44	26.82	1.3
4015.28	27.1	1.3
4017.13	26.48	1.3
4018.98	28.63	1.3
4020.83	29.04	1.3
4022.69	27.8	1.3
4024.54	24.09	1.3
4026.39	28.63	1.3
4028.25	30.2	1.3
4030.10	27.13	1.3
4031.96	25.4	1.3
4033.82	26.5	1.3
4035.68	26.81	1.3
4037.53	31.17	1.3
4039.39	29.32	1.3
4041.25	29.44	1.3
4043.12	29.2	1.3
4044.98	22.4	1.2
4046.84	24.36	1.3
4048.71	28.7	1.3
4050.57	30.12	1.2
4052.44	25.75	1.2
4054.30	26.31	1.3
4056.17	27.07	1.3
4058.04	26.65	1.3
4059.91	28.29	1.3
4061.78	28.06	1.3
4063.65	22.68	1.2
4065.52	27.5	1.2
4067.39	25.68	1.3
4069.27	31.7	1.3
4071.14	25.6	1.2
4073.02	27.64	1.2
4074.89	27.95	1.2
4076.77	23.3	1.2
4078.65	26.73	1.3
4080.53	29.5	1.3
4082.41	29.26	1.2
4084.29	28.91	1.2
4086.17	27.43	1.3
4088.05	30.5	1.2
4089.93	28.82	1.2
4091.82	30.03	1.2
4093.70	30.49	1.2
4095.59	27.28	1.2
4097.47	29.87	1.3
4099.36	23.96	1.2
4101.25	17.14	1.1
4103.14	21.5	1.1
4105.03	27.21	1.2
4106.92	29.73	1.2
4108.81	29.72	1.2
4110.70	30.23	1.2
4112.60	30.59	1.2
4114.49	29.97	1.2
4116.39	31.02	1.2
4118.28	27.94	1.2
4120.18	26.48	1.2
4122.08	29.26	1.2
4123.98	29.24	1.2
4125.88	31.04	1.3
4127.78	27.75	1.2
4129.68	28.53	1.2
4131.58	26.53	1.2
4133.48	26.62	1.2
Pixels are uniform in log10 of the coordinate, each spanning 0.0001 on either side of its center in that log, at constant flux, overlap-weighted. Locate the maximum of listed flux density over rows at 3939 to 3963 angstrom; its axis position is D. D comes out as 3954.72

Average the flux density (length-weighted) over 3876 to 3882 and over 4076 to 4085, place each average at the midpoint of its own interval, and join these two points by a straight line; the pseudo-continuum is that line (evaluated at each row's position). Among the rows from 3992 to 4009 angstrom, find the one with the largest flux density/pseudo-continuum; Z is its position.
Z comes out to 4000.52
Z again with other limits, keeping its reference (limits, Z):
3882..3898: 3896.87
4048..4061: 4050.57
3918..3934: 3918.47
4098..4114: 4112.60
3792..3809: 3802.91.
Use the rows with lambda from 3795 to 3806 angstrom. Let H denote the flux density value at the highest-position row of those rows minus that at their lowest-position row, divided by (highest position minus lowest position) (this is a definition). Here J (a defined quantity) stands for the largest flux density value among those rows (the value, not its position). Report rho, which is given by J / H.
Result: 55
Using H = 0.5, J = 28.84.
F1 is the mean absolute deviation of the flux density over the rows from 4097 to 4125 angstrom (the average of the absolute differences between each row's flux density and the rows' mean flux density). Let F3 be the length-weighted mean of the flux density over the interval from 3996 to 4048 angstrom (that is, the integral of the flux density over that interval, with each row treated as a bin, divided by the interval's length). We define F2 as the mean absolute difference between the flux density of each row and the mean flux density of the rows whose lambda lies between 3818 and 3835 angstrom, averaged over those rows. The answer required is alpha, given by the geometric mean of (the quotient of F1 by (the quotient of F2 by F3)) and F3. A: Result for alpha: 33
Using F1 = 2.9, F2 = 2.0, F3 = 27.5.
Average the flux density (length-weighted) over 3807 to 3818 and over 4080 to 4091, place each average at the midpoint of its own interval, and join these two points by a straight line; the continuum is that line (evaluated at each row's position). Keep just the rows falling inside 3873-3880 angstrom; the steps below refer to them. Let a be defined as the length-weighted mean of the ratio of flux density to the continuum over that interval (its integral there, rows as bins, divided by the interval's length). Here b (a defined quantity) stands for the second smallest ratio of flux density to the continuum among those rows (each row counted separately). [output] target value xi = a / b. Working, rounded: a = 0.90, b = 0.89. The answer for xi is 1.00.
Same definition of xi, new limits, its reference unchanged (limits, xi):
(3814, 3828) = 1.15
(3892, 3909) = 1.10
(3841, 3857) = 1.28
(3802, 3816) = 1.19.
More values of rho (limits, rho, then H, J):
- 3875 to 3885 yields -137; -0.2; 23.72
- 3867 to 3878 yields -49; -0.5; 26.35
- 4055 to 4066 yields 615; 0.0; 28.29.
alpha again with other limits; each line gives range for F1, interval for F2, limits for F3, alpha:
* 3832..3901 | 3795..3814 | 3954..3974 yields 15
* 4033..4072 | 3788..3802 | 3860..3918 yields 20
